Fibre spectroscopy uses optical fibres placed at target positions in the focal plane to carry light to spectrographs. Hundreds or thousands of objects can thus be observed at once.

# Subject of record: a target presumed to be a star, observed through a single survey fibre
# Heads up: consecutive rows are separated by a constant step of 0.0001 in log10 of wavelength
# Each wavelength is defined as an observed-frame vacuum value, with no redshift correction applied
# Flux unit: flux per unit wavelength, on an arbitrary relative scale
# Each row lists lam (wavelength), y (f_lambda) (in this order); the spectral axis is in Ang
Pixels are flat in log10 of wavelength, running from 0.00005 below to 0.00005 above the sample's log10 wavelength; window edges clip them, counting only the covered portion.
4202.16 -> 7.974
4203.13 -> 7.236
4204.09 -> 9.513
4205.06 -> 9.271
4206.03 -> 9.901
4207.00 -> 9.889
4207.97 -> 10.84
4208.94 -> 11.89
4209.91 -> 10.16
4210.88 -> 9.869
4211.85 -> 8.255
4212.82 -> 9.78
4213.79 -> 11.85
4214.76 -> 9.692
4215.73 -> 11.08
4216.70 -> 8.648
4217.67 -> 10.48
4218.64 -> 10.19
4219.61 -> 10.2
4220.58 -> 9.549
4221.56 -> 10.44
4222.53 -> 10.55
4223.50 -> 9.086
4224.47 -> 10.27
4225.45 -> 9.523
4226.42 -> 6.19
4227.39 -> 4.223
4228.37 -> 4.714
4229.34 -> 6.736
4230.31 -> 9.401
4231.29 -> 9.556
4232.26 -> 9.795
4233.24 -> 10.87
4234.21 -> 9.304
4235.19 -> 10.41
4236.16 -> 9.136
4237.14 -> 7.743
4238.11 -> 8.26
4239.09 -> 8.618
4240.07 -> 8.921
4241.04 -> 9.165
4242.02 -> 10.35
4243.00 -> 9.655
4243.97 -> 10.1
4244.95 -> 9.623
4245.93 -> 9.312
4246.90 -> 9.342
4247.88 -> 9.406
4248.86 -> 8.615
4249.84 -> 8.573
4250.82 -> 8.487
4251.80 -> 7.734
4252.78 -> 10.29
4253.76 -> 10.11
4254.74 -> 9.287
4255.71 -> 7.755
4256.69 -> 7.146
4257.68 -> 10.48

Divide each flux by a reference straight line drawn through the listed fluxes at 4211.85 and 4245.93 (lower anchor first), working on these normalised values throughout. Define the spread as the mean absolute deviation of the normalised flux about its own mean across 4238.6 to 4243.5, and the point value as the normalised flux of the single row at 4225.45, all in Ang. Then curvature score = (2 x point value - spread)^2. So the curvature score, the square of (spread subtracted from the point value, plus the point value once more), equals 4.59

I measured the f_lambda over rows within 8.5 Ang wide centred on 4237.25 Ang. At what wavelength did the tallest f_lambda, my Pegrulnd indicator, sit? 4233.24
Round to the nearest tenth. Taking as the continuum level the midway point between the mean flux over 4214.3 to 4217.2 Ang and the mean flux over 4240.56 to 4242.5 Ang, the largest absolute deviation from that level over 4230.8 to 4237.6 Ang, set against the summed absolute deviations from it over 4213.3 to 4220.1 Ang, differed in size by 4.1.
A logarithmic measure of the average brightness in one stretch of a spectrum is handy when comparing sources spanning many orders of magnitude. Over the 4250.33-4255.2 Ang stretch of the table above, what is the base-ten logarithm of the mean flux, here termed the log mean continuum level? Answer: 0.96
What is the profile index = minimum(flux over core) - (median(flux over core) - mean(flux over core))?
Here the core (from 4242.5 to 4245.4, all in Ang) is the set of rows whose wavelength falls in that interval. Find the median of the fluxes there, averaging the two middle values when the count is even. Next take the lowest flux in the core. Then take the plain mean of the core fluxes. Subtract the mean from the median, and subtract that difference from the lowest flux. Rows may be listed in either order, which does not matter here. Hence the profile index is 10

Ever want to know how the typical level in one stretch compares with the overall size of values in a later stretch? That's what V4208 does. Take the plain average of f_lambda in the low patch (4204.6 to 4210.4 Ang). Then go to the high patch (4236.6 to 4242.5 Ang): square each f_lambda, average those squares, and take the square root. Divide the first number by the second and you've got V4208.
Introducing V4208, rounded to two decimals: 1.16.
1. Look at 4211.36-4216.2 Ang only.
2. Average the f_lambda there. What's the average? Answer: 10.1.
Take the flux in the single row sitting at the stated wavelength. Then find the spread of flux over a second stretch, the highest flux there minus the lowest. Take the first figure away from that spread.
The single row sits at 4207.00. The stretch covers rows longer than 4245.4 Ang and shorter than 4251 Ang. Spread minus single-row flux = -9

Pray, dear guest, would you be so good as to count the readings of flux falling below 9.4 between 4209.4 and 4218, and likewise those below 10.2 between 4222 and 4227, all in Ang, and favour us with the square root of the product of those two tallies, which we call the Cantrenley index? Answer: 2.4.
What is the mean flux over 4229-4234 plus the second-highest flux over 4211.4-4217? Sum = 20.4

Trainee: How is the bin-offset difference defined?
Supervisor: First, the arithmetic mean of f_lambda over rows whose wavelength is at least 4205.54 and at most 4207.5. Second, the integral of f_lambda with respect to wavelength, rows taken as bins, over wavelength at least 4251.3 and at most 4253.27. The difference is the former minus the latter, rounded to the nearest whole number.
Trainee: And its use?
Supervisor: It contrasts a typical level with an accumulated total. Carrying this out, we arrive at -8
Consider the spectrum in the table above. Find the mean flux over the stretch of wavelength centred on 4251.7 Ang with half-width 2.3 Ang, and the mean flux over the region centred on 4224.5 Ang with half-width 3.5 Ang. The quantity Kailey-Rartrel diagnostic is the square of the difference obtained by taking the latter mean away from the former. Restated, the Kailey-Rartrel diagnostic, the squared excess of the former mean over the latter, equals 0.2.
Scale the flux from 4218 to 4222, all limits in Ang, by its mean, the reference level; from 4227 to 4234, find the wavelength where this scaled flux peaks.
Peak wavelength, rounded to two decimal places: 4233.24 Ang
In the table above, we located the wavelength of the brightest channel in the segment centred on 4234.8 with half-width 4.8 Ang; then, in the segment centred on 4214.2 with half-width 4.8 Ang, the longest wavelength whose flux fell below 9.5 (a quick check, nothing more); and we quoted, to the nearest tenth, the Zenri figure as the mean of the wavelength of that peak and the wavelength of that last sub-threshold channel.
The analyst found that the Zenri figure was 4225.0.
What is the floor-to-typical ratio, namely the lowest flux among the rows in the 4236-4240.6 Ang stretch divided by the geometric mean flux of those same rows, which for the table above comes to 0.91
